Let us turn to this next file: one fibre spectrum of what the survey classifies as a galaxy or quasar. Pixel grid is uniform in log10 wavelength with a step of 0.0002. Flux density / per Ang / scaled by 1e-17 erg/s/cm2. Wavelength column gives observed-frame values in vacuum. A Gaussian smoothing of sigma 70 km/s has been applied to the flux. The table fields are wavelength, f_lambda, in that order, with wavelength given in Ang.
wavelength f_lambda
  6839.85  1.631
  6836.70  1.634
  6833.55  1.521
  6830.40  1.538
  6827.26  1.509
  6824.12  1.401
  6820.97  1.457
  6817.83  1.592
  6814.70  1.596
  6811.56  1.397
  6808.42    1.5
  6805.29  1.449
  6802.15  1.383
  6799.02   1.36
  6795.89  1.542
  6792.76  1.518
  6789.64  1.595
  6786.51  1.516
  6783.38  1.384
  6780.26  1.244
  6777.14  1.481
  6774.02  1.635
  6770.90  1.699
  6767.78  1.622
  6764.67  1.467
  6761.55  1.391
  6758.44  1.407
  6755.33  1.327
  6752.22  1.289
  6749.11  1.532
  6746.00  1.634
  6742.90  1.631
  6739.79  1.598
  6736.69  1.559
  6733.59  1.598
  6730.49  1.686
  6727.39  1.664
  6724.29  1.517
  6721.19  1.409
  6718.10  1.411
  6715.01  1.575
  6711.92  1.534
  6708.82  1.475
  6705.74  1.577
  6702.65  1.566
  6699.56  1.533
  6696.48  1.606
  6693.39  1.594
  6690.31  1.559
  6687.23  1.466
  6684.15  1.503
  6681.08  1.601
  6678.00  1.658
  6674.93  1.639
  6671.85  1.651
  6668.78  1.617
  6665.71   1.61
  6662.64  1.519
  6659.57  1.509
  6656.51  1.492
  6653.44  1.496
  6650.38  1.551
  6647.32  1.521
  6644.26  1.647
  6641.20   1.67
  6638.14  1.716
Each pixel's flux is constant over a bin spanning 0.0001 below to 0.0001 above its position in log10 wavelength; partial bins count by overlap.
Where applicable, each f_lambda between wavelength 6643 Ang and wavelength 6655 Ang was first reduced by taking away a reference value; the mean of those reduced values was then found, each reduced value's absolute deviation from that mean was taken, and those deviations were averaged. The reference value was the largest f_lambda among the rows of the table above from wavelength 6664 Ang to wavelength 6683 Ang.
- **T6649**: 0.05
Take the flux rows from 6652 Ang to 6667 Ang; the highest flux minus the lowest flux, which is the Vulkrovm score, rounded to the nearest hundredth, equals 0.12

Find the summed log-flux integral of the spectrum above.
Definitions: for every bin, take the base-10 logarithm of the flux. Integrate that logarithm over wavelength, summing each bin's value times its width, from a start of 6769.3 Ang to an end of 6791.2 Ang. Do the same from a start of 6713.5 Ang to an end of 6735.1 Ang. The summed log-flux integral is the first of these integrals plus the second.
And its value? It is 8.0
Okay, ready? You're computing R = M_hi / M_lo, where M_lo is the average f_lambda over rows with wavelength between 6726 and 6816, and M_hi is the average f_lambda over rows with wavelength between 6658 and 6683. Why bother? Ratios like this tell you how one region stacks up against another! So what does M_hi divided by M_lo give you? 1.06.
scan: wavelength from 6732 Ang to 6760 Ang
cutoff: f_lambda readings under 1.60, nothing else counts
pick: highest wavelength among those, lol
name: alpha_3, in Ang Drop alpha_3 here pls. 6758.44 Ang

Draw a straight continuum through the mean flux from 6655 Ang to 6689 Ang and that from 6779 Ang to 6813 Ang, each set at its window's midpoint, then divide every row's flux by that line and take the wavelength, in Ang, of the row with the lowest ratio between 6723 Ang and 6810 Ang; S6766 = 6780.26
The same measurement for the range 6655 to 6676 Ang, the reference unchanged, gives 6656.51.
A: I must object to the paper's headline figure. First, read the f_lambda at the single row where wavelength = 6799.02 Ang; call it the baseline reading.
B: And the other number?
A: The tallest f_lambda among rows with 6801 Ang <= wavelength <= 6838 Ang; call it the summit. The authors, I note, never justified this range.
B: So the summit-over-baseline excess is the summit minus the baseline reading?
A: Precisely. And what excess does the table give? 0.27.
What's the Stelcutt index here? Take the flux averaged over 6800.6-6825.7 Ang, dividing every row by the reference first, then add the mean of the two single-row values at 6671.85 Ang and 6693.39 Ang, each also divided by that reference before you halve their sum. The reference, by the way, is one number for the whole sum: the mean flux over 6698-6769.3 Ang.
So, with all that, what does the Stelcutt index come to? 2.03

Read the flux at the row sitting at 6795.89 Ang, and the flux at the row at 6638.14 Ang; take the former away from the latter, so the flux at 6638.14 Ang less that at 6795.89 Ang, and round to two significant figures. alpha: 0.17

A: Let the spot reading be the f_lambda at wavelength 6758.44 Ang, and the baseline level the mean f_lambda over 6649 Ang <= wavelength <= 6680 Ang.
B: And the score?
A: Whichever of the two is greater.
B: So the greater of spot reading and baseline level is 1.57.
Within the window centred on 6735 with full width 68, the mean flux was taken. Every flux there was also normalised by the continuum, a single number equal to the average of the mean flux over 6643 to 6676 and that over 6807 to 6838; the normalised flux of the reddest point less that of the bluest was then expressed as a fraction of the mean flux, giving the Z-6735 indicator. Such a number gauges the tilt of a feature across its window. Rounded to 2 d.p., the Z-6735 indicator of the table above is 0.02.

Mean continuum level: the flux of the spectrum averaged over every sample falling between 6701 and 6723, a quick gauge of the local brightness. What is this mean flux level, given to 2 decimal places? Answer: 1.51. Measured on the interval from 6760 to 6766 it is 1.43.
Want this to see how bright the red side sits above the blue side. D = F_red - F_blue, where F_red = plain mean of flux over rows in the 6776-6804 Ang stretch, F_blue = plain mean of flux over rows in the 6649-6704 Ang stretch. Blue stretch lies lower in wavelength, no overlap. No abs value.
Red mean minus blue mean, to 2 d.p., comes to -0.12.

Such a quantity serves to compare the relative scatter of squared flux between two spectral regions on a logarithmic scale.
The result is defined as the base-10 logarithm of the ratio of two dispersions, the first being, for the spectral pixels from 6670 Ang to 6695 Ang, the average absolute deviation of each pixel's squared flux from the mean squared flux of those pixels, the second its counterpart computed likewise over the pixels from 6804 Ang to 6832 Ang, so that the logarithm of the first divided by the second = -0.01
